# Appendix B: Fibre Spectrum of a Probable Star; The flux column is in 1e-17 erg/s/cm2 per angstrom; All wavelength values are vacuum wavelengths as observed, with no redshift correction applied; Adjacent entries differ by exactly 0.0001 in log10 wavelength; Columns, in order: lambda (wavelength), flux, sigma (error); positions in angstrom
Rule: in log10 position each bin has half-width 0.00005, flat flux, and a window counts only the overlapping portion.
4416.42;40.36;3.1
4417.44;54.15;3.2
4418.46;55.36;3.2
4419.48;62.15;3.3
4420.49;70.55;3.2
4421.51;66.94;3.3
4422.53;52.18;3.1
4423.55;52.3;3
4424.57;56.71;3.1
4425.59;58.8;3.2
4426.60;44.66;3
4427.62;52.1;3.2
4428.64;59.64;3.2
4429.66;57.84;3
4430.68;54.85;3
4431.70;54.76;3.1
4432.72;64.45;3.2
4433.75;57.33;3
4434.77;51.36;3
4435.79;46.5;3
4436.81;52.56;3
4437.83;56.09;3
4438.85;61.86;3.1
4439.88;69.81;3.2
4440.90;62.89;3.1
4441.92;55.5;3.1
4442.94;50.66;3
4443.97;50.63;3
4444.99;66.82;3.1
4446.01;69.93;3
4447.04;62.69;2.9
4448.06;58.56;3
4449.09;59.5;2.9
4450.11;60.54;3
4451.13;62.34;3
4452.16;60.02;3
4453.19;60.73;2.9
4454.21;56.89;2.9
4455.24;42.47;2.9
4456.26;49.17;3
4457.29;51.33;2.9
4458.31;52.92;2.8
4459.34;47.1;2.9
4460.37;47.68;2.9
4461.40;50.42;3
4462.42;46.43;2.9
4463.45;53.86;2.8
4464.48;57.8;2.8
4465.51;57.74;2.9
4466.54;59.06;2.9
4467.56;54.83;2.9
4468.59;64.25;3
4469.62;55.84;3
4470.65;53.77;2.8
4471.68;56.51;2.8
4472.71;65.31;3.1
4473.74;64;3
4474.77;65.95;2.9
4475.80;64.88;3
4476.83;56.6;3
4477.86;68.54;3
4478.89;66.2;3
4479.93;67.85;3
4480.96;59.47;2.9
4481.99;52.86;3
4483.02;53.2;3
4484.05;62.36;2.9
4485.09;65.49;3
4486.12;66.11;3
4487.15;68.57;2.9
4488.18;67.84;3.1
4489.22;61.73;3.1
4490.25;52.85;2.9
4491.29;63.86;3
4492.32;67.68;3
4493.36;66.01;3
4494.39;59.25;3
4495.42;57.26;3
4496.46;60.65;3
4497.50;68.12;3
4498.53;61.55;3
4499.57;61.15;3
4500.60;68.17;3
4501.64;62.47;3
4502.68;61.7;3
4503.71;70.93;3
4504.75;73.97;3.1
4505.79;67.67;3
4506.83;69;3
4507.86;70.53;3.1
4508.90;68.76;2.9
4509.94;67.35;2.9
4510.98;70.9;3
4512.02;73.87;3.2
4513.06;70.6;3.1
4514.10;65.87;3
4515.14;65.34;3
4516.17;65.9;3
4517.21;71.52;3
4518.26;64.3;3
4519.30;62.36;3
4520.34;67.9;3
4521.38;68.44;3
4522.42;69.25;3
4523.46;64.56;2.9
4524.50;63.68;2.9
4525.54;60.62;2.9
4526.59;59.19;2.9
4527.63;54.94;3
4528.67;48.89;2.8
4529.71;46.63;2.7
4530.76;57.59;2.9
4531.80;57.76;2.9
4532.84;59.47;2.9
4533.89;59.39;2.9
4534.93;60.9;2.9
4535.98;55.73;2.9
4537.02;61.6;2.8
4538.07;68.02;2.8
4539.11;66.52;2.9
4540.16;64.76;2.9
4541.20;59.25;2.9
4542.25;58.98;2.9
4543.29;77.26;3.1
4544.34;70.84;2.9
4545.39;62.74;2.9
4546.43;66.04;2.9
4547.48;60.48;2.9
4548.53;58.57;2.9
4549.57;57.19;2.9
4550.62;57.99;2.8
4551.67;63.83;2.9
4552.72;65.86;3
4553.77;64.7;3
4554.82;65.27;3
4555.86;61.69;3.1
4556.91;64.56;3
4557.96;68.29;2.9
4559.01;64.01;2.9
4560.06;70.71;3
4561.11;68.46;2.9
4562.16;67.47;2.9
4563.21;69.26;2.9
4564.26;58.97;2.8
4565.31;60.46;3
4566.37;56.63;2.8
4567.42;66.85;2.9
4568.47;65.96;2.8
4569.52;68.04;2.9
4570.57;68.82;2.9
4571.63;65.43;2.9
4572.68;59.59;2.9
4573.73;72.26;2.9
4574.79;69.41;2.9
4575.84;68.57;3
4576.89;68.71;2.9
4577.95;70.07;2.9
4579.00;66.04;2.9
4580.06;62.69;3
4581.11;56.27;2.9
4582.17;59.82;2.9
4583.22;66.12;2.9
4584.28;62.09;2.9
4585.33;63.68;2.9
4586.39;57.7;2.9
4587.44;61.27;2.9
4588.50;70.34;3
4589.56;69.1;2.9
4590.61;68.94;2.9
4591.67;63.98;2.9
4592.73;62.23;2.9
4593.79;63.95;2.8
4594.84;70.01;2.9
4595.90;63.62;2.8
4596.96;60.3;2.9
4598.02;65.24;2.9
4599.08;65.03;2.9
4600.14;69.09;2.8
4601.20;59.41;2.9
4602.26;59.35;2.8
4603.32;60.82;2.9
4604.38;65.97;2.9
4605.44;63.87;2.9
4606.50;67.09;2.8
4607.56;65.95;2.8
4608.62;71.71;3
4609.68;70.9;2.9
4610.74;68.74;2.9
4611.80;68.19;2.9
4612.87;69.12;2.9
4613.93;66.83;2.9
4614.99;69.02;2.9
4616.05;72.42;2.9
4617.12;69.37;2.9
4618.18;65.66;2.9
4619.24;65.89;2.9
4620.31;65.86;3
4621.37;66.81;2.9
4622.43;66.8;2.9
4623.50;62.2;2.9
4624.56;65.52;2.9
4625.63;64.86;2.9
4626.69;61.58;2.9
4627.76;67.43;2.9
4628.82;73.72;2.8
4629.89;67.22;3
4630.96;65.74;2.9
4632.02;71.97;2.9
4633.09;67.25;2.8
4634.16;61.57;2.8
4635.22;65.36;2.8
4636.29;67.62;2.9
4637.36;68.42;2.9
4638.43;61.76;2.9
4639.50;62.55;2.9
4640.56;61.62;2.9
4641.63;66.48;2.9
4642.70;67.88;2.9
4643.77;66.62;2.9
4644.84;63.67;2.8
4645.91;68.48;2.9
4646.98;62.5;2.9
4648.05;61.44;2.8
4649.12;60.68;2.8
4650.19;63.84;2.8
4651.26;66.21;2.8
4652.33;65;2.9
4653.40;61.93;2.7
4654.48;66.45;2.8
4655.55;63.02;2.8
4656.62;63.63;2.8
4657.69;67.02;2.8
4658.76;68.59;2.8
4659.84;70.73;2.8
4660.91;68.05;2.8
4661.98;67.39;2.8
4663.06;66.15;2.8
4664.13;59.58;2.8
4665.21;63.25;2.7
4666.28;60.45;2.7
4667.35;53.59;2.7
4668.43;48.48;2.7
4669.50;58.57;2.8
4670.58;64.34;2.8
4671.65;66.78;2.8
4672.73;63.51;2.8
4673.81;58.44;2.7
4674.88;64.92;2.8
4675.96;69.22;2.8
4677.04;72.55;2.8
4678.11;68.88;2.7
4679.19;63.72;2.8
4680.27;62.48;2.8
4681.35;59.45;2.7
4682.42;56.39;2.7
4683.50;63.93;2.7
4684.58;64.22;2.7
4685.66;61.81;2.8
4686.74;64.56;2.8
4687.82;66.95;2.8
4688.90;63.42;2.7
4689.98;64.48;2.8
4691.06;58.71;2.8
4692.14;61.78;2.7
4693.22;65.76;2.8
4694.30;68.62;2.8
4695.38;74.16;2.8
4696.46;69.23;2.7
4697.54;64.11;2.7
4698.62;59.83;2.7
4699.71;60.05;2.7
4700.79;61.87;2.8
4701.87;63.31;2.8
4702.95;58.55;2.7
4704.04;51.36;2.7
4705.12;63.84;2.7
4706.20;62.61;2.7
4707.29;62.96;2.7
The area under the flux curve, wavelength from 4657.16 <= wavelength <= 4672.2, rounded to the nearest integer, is 948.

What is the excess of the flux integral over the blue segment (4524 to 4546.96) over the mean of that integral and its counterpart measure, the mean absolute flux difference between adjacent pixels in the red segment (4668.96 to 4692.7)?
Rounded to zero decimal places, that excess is 698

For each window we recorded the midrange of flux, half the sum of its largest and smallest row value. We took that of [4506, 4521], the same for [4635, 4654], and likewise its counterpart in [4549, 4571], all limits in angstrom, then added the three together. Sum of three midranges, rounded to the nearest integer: 196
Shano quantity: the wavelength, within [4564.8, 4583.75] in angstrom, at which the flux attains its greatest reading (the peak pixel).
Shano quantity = 4573.73 angstrom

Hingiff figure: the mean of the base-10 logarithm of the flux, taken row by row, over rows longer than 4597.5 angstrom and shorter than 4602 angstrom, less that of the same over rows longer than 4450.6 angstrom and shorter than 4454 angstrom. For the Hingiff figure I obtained 0.02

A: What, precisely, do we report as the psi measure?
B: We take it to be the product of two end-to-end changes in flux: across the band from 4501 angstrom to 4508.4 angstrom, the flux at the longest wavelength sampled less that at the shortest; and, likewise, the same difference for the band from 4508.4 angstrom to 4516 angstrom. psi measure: -28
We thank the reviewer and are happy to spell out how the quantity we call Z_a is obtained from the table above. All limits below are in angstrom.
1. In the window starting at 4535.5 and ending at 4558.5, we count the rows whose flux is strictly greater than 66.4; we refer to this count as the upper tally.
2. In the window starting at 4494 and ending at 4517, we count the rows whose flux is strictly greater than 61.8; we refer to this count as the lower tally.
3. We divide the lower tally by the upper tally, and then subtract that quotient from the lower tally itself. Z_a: 13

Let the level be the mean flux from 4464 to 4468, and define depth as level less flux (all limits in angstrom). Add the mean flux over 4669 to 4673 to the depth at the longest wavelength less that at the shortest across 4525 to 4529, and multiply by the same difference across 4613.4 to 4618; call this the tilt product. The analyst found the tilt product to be -191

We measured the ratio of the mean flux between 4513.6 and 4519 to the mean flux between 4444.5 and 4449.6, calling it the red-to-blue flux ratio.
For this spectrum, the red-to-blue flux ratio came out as 1.05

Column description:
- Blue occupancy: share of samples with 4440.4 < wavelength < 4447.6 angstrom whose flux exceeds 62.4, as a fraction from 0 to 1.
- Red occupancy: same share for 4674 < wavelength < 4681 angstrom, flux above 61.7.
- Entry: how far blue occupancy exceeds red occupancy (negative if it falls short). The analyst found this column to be -0.43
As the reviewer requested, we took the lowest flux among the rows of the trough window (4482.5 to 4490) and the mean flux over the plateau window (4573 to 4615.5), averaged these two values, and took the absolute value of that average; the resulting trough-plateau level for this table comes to 59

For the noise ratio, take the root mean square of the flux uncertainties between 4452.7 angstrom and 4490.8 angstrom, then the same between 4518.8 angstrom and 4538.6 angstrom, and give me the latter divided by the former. 0.99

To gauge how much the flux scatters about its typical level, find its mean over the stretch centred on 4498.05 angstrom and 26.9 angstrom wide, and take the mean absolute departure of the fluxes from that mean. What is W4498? 3.9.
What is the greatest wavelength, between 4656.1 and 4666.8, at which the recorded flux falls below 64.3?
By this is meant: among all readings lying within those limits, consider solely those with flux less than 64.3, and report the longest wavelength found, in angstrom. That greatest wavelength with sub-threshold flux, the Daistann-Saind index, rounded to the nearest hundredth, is 4666.28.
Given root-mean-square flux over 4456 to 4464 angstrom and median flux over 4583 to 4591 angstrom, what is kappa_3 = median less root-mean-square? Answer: 15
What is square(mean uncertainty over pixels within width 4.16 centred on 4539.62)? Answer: 8.27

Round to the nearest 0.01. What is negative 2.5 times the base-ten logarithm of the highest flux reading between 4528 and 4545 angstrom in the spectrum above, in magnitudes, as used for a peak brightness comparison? -4.72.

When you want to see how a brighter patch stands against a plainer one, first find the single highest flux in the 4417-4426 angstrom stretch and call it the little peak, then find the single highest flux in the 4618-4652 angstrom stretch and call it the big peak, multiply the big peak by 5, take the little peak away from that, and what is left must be 298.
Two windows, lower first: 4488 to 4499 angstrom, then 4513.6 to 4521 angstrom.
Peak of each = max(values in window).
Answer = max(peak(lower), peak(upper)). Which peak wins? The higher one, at 71.5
